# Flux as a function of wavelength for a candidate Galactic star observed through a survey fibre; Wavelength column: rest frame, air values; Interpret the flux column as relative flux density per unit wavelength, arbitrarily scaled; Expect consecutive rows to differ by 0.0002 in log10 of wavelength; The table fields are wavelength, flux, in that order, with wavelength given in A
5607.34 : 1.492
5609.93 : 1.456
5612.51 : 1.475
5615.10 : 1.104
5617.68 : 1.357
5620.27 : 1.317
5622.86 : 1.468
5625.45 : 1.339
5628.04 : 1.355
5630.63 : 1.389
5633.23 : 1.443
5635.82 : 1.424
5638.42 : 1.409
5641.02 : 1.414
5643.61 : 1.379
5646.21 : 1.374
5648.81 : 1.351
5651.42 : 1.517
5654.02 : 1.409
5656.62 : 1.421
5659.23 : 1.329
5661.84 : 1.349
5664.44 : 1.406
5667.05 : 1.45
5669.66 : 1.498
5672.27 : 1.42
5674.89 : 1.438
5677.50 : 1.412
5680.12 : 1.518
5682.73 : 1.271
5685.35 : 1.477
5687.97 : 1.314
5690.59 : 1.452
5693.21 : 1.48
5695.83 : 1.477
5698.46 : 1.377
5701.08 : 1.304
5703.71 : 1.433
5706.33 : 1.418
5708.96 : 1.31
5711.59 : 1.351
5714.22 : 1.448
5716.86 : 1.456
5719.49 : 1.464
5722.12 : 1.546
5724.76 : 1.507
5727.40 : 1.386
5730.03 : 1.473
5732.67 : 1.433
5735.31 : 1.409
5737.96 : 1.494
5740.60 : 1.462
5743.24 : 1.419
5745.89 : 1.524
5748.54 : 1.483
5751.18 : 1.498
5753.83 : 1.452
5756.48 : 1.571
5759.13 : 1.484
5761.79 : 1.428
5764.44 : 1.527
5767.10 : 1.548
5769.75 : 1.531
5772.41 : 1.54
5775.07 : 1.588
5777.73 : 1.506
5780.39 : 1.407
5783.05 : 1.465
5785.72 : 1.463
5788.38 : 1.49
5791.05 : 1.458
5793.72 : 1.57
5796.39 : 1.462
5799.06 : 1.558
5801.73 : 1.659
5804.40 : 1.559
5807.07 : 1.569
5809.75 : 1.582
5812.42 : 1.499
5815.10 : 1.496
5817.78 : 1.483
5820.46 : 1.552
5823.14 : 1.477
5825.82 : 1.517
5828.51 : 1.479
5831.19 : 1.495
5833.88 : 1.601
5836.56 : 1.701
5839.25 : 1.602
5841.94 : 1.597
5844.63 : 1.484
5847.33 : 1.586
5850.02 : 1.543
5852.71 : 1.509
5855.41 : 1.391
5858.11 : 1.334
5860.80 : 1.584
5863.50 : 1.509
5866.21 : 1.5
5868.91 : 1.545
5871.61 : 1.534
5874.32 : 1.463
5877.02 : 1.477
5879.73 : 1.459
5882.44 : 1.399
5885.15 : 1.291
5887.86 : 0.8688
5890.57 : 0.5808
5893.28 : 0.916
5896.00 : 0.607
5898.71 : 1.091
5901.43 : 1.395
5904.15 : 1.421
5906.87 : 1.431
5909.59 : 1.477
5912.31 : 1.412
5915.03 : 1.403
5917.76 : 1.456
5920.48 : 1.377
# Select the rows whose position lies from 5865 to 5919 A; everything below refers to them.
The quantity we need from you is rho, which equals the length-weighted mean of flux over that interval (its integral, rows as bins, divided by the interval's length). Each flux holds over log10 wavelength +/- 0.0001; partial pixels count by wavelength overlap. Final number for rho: 1.29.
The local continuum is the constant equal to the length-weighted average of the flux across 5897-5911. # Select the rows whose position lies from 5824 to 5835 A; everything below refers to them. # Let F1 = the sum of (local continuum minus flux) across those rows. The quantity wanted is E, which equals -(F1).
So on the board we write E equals 0.7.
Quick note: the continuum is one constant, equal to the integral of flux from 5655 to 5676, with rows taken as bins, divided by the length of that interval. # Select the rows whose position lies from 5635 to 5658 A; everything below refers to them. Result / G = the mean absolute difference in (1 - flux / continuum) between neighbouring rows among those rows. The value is 0.033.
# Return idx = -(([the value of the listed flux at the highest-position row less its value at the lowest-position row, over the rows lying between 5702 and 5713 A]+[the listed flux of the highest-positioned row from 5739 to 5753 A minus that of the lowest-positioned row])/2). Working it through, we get 0.023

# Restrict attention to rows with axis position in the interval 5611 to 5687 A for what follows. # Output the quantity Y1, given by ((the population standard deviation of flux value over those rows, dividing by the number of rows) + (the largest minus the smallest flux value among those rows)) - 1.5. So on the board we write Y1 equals -1.00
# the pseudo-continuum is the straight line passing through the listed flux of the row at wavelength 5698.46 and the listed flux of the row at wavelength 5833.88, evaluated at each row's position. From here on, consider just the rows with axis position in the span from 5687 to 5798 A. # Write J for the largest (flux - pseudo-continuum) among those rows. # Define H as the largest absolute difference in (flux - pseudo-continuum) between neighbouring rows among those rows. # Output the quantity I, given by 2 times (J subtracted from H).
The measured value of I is 0.008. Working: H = 0.134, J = 0.130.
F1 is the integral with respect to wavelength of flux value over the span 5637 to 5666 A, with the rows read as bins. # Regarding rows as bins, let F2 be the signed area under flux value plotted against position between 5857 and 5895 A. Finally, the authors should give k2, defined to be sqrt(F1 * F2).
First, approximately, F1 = 41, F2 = 49.8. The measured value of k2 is 45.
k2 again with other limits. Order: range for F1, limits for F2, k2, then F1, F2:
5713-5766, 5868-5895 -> 51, 78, 33.5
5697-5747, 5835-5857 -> 49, 72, 34.1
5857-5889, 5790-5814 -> 41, 45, 37.1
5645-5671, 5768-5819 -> 53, 37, 77.6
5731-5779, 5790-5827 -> 64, 72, 56.7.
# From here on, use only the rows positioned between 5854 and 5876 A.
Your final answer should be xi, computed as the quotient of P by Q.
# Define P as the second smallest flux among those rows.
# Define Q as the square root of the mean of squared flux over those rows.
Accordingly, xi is 0.94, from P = 1.391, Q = 1.48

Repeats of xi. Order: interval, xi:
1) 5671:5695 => 0.92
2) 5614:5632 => 0.99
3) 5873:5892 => 0.69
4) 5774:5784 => 0.98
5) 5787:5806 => 0.95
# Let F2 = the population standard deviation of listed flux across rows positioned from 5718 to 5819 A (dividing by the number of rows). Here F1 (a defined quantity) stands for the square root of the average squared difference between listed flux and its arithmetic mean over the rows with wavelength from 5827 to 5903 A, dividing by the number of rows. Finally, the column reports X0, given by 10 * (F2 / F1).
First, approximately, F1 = 0.29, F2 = 0.06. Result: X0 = 2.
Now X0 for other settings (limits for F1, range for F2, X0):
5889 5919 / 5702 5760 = 2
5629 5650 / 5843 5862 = 32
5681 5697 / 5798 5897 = 30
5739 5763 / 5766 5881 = 15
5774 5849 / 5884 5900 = 38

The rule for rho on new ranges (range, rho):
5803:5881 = 1.52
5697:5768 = 1.45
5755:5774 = 1.52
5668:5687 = 1.43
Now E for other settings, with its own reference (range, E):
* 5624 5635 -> 0.1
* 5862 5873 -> 0.7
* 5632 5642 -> 0.3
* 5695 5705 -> 0.2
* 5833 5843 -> 1.1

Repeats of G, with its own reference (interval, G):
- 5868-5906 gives 0.133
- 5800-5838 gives 0.036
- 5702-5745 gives 0.039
